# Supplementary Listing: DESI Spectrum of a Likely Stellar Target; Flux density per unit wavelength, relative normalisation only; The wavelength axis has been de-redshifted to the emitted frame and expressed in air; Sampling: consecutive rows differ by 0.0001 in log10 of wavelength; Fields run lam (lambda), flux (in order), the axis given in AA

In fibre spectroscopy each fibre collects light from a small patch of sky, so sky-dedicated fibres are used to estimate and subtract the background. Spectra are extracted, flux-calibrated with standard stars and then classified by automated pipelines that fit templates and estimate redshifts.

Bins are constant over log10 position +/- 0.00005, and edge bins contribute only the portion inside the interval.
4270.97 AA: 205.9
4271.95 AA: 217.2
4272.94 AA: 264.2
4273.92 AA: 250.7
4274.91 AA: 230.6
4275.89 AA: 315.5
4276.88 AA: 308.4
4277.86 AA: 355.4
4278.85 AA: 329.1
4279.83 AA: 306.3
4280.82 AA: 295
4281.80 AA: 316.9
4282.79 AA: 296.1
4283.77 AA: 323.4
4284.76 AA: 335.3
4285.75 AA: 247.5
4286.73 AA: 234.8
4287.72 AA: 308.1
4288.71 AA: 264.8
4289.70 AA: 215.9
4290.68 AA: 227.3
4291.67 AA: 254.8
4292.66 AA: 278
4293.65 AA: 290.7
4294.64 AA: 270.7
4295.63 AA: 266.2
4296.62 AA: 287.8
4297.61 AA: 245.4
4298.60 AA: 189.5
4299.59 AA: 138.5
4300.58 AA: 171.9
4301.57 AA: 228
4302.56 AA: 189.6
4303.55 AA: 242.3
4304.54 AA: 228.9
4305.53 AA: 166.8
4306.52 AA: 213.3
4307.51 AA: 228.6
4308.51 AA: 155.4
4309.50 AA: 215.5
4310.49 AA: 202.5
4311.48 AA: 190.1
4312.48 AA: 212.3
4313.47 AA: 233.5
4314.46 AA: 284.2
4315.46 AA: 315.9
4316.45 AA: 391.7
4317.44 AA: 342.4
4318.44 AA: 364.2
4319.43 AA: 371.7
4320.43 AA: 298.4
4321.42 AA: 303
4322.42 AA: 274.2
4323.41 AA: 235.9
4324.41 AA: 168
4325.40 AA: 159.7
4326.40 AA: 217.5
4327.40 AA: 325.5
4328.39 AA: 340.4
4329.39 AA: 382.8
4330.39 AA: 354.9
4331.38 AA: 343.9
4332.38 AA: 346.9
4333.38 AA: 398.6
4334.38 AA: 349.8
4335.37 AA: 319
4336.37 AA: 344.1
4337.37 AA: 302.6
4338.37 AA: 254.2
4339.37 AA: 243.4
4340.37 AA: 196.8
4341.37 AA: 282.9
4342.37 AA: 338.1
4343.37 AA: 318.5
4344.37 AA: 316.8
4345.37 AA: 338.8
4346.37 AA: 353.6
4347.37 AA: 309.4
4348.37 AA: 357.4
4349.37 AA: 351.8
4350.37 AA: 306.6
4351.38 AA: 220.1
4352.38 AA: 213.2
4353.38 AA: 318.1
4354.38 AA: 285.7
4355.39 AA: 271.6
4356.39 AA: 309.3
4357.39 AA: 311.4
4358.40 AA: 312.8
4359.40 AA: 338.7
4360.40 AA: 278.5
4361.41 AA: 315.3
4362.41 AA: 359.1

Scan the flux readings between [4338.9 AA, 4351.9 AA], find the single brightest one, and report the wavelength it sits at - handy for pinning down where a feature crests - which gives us 4348.37 AA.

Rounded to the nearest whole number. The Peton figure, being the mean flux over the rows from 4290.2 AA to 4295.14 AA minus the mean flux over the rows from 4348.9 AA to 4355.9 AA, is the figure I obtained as -17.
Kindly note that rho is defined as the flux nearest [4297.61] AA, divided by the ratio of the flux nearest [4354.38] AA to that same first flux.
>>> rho 211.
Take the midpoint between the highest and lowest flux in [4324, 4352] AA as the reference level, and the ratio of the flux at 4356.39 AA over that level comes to 1.11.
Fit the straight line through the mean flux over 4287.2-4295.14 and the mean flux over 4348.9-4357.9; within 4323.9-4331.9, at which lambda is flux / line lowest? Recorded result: 4325.40 AA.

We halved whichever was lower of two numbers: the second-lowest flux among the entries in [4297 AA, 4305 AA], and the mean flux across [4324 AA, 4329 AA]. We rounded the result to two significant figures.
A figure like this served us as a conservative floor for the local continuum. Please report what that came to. 86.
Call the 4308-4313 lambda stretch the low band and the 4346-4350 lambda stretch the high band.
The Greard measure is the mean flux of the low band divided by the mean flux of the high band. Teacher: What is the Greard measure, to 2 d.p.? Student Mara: 0.57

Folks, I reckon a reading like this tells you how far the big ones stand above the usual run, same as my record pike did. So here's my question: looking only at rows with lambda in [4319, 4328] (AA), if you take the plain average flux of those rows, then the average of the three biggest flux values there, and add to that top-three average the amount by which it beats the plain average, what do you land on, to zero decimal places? 405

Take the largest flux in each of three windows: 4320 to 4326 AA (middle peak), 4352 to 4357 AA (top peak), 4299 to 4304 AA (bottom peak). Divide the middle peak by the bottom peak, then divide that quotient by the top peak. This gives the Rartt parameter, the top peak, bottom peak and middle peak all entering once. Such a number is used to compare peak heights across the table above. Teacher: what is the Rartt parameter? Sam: 0.0039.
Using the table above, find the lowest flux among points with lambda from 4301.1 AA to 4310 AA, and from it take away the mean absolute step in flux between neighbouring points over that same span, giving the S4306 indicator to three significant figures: 110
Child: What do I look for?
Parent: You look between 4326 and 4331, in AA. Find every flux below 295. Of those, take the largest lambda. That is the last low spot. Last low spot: 4326.40 AA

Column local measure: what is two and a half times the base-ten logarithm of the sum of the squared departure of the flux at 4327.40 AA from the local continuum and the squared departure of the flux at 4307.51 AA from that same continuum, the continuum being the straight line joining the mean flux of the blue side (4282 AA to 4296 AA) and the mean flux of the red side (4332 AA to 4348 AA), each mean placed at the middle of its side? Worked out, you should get 9.0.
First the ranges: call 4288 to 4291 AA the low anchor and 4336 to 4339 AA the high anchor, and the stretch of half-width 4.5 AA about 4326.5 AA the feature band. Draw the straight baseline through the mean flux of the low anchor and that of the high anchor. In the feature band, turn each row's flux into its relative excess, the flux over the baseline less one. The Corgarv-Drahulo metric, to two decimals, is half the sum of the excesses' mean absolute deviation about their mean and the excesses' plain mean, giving 0.10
